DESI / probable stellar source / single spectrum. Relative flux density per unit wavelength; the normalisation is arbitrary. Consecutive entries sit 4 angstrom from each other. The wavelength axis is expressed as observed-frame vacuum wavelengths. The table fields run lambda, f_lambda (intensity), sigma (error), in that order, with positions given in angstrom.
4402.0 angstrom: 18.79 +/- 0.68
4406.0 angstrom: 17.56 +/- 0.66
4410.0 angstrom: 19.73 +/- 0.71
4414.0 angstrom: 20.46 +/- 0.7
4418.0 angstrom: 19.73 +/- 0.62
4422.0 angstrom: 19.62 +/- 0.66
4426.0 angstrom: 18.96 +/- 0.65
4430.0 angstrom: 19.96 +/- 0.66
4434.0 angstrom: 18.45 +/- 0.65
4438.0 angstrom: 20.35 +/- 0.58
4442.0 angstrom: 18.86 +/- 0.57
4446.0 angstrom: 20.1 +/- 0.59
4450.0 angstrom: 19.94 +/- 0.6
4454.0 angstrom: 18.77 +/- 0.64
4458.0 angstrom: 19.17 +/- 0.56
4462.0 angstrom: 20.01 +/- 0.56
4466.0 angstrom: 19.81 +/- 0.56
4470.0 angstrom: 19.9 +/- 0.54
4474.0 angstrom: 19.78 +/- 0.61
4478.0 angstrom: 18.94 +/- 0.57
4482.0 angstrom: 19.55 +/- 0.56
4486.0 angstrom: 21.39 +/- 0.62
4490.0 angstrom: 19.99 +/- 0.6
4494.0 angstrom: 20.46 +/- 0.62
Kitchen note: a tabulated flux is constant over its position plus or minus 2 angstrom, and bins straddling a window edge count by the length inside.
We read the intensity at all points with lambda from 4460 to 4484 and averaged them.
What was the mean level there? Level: 19.7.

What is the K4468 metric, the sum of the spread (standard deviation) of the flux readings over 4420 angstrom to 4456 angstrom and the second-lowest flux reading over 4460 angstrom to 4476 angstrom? 20.5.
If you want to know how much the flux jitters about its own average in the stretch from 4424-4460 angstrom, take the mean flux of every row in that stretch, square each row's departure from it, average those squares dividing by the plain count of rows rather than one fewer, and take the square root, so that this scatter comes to 0.65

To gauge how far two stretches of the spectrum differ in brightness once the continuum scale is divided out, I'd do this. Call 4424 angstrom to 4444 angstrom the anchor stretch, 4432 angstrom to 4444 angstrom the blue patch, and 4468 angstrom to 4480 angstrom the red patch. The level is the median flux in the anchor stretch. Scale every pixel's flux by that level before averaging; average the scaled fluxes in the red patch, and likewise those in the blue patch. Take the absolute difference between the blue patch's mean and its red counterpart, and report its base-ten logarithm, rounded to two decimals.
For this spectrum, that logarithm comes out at -1.77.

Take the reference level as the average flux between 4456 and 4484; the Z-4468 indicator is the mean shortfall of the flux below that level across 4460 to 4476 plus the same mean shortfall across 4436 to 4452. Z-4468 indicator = -0.50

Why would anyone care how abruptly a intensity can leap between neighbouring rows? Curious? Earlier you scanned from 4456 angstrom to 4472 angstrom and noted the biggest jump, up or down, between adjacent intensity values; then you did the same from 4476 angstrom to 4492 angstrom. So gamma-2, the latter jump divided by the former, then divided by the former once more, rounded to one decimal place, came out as 2.6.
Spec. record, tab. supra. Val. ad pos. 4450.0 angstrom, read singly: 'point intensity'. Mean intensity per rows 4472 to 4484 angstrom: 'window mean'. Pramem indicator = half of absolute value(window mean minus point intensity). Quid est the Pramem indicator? 0.26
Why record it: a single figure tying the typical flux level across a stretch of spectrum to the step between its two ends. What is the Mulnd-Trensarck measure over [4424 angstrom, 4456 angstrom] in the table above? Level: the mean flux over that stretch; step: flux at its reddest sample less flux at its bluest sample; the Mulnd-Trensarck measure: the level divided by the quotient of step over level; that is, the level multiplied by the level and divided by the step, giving -1986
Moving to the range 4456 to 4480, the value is -1671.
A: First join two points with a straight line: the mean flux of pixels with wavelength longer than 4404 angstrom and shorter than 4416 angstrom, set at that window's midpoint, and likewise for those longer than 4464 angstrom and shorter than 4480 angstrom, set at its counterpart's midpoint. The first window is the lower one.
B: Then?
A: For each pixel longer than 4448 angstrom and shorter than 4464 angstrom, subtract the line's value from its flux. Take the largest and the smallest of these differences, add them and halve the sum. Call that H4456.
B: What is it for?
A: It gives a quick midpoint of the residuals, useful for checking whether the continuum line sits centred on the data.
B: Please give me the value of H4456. -0.14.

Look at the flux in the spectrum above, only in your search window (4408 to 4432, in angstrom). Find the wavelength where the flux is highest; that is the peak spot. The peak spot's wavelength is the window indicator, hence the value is 4414.0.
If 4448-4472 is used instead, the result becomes 4462.0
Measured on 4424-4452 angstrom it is 4438.0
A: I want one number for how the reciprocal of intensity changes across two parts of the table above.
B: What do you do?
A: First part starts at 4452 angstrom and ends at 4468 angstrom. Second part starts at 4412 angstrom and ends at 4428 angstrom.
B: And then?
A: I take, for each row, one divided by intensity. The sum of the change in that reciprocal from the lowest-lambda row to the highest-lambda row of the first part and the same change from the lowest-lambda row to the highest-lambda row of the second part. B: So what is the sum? 0.0011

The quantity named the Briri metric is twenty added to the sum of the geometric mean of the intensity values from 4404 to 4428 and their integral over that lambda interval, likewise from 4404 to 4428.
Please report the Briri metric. 504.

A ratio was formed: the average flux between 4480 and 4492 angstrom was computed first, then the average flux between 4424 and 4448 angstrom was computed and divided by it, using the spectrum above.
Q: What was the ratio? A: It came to 0.96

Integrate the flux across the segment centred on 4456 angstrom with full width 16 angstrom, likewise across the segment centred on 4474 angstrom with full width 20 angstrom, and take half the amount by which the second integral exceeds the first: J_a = 40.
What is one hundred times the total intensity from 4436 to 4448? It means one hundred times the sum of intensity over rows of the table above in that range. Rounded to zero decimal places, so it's 5931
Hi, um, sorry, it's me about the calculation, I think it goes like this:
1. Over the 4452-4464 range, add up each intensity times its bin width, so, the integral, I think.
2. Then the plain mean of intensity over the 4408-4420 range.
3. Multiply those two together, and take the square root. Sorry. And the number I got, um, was 68.0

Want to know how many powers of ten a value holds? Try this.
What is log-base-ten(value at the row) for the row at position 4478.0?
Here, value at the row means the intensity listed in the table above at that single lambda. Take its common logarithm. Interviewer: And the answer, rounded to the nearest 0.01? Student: 1.28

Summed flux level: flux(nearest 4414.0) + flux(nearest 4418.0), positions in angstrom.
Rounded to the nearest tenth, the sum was 40.2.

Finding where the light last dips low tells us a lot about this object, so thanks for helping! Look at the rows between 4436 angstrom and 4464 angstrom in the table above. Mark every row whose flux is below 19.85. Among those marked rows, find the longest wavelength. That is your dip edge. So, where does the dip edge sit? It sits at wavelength 4458.0 angstrom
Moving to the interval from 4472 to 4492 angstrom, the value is 4482.0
